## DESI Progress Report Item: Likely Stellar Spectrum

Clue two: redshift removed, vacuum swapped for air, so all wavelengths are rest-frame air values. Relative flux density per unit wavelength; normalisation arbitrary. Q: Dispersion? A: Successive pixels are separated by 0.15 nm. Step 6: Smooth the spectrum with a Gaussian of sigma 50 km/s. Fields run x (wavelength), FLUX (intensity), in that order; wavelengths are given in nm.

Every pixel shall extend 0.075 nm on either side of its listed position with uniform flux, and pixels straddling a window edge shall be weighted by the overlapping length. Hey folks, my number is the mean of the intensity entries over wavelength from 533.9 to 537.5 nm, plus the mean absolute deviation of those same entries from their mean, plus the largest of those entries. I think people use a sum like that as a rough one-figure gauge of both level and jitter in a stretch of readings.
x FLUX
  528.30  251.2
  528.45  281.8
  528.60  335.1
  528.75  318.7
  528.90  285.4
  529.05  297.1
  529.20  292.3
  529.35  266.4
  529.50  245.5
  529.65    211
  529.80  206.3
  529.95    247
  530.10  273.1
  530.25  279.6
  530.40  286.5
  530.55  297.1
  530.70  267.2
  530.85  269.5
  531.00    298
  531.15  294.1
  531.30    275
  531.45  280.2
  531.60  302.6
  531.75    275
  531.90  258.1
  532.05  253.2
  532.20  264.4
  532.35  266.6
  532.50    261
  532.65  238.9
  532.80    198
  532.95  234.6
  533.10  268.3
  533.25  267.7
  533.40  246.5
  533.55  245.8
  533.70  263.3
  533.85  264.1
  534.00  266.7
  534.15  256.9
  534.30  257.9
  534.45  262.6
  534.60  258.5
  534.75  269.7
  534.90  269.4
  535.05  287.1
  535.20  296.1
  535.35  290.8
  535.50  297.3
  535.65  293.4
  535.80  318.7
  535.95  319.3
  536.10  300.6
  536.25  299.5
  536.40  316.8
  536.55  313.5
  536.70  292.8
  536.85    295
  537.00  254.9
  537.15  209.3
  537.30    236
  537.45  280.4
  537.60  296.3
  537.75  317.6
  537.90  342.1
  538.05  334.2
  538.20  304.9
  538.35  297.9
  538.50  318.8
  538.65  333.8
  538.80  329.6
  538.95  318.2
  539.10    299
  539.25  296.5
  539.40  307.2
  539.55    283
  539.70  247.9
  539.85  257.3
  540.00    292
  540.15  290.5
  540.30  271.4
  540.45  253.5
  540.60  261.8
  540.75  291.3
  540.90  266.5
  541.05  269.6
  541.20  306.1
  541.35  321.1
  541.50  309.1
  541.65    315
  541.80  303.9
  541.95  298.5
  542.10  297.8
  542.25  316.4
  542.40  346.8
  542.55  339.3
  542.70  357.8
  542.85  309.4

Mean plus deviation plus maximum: 623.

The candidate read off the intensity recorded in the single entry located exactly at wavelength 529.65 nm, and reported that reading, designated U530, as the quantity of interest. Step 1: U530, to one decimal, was 211.0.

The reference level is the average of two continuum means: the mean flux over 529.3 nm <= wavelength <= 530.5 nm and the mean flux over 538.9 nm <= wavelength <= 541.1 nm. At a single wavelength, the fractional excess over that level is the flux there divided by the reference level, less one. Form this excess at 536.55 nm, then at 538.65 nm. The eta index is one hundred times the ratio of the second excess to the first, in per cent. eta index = 143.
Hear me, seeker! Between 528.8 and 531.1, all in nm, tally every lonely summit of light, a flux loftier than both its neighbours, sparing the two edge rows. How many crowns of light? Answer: 2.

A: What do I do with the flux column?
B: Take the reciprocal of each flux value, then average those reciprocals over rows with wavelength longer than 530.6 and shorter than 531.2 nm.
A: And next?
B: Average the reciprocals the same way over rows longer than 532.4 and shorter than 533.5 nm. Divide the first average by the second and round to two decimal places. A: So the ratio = 0.86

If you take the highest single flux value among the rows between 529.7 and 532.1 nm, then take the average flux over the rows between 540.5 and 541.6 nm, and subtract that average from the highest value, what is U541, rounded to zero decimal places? 13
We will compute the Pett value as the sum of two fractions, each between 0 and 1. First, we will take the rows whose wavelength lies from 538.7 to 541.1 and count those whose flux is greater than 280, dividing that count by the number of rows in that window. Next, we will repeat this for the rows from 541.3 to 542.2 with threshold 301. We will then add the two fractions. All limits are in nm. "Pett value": 1.2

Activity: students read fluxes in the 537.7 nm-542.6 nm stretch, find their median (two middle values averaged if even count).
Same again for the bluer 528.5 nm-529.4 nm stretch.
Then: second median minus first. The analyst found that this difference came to -9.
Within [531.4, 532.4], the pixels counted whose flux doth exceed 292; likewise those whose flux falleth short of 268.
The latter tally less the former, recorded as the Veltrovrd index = 3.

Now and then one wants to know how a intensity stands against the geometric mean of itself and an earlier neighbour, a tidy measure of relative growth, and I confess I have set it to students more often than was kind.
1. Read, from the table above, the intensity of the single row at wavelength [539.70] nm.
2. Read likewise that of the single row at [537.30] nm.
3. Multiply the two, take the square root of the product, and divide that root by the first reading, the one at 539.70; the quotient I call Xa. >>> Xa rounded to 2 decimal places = 0.98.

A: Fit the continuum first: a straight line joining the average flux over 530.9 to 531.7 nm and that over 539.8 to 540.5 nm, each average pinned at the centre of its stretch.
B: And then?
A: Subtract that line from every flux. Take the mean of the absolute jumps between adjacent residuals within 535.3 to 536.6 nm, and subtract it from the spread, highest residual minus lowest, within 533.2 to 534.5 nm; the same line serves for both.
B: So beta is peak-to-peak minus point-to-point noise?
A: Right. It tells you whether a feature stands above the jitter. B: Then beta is 12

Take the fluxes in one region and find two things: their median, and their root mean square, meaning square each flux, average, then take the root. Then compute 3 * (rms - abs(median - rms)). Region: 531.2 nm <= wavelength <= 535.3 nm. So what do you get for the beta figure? 787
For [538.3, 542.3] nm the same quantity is 879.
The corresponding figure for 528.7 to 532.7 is 812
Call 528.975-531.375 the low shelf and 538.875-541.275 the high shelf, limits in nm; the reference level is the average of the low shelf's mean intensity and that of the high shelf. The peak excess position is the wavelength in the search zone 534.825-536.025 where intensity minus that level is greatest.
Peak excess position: 535.95 nm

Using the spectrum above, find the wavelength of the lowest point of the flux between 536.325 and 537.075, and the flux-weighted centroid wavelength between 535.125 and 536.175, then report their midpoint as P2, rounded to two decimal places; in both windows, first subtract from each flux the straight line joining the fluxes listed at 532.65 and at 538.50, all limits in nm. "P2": 536.34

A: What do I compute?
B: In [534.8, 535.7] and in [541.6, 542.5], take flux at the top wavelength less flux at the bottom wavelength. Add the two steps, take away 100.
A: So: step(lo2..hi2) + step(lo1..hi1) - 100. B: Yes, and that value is -44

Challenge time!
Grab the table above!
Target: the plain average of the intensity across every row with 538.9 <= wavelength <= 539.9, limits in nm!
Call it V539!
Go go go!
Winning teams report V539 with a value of 287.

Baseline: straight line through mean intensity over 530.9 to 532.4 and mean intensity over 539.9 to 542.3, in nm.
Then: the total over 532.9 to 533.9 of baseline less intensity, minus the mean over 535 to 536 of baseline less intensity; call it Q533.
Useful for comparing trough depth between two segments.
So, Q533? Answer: 183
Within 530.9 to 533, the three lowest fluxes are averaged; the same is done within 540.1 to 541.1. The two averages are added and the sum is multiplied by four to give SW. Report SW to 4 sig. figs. 1938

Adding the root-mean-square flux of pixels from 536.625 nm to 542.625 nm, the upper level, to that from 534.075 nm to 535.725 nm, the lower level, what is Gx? 573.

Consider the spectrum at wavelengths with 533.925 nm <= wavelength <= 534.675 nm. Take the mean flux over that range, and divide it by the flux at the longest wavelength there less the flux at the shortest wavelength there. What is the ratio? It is -32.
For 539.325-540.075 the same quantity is -18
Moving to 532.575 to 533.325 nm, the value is 8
